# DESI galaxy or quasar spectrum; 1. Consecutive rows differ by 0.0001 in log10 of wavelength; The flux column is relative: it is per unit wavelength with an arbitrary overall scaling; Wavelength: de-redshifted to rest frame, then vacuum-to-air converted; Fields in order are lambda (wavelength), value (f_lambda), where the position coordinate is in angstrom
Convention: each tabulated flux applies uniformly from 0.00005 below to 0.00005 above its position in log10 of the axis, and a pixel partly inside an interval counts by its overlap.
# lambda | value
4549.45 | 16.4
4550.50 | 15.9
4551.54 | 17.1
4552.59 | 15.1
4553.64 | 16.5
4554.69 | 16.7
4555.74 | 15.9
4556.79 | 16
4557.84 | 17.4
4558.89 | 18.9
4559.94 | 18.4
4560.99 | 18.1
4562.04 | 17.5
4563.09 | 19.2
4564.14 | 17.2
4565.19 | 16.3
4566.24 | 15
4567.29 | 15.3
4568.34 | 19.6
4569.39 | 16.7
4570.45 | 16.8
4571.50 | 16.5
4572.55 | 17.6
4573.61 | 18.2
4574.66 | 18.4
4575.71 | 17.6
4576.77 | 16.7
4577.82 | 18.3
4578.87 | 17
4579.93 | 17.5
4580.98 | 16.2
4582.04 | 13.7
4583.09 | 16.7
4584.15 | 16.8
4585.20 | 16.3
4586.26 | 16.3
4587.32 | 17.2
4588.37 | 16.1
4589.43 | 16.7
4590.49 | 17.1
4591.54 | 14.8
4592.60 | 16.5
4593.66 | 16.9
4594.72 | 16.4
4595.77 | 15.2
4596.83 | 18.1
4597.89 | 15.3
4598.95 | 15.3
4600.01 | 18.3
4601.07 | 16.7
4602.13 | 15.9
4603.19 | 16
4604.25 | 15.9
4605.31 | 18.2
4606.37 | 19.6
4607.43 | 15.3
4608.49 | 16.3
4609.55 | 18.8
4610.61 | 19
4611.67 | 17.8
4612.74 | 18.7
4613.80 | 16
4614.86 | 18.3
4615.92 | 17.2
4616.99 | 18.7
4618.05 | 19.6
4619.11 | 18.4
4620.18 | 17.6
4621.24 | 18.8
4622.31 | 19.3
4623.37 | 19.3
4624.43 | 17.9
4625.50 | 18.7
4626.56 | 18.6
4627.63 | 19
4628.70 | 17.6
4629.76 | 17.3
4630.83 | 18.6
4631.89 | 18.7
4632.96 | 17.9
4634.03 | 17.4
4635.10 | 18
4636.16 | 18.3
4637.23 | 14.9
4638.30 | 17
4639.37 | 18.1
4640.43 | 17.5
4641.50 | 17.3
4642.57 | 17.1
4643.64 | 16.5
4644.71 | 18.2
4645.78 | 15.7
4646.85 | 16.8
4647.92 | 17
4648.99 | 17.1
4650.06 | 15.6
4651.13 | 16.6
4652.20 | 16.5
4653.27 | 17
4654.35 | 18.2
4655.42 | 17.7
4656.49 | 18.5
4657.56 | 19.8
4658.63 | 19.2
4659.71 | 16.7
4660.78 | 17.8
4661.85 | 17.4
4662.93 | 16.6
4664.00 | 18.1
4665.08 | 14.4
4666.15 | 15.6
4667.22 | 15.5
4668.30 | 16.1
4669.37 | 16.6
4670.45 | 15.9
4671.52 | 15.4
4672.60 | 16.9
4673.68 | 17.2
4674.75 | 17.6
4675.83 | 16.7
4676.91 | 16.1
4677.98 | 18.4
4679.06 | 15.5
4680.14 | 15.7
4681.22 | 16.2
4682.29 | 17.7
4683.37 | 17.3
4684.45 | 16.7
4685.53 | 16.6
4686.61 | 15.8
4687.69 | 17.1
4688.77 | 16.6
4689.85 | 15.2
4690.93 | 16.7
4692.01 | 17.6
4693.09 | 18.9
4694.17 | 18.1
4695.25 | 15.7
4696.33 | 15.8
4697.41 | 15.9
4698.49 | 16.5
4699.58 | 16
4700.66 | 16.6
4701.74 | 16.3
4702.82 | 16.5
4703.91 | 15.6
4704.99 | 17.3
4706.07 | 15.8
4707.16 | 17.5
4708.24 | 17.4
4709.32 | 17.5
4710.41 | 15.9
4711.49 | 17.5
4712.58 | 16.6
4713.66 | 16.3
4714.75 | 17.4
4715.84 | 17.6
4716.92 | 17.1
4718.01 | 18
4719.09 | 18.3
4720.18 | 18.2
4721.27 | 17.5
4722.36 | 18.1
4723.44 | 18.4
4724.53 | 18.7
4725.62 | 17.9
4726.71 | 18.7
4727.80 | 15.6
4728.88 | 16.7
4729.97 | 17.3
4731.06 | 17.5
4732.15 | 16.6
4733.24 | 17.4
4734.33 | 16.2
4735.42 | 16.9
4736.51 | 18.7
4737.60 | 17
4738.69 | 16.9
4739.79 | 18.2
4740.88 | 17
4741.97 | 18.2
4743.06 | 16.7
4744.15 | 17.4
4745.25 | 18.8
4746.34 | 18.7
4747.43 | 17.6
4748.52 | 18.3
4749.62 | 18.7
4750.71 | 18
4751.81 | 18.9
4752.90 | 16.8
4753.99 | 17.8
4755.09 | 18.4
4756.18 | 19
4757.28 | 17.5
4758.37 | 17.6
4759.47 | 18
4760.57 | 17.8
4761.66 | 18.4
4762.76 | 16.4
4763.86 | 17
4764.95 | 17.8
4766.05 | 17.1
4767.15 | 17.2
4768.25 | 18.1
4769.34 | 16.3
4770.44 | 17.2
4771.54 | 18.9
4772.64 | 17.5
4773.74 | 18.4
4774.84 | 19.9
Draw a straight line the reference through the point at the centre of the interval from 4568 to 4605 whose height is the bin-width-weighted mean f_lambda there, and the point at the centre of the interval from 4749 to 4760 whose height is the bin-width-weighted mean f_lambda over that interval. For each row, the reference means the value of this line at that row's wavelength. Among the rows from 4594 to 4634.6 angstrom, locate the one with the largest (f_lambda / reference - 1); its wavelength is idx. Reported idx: 4606.37 angstrom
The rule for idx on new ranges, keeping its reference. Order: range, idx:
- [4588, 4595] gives 4590.49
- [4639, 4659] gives 4657.56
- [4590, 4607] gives 4606.37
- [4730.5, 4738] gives 4736.51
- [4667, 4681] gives 4677.98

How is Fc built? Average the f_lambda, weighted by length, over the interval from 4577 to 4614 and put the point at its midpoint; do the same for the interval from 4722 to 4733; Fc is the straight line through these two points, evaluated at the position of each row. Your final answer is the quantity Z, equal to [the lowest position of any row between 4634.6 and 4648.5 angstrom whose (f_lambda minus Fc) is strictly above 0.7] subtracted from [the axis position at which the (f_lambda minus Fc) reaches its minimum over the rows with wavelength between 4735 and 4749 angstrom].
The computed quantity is 108.0 angstrom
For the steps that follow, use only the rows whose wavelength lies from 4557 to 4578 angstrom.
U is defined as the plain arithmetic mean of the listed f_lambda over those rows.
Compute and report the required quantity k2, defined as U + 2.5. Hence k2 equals 20.0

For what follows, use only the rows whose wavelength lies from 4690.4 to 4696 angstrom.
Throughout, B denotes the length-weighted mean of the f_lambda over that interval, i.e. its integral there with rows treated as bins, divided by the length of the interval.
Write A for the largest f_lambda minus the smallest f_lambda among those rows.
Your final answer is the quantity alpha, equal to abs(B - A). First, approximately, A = 3.2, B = 17.4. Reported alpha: 14.2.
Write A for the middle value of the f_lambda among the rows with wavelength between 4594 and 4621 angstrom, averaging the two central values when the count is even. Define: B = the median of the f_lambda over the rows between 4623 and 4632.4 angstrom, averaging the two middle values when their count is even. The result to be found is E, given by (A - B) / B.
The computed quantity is -0.054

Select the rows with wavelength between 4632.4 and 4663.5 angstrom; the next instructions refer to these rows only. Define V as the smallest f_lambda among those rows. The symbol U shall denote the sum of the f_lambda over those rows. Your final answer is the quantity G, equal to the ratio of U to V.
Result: 34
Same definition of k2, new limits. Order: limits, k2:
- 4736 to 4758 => 20.4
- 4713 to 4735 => 20.0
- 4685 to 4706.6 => 19.0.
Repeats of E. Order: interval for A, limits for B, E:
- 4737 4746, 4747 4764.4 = -0.039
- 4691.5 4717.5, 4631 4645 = -0.051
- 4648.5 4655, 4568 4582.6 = -0.026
